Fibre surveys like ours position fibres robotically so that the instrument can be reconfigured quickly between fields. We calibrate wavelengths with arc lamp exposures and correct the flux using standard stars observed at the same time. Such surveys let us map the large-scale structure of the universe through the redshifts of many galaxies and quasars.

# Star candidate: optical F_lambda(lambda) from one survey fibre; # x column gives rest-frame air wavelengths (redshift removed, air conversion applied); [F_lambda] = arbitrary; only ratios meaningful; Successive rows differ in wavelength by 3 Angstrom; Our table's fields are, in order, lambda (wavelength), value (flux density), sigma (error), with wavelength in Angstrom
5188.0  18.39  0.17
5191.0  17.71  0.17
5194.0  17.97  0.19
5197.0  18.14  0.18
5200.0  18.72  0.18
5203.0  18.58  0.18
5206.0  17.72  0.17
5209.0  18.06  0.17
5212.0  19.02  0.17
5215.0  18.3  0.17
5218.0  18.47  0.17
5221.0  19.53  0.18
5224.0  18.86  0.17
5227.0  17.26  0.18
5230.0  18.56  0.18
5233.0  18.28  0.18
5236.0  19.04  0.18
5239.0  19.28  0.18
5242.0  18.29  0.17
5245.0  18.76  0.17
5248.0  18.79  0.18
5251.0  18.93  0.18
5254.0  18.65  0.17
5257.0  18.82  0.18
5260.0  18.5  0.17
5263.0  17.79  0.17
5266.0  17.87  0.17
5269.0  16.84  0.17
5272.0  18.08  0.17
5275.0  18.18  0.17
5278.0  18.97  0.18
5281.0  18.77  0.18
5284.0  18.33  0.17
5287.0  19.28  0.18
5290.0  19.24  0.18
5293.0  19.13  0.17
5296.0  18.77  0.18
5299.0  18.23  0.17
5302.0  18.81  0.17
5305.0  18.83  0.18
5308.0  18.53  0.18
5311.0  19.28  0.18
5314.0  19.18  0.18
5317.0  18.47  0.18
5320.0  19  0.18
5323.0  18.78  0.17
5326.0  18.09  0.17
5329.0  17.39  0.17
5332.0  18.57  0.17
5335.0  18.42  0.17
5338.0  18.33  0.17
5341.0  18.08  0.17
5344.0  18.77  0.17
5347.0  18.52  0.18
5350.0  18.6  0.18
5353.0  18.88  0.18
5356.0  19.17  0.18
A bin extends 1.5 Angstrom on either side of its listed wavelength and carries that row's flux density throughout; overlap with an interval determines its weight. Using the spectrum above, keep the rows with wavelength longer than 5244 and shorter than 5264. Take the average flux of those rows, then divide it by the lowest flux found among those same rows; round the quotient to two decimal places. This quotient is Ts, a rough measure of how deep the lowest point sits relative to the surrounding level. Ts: 1.05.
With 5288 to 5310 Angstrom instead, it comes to 1.03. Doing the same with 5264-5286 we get 1.08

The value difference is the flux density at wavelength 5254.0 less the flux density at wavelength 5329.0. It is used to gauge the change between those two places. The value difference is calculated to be 1.3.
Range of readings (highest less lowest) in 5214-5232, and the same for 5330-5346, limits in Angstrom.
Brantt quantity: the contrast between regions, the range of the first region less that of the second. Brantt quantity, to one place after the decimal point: 1.6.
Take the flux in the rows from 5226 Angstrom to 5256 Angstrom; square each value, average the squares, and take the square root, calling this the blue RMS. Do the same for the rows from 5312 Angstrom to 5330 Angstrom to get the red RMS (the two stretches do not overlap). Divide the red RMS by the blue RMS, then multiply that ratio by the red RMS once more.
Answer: 18.4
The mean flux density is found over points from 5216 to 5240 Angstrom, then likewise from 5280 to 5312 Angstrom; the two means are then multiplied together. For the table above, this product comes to 351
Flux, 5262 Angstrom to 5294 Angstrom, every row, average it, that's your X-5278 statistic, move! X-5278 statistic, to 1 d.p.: 18.4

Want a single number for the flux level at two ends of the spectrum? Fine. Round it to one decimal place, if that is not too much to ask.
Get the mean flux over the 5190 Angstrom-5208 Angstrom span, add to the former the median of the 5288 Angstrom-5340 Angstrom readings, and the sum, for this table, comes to 36.9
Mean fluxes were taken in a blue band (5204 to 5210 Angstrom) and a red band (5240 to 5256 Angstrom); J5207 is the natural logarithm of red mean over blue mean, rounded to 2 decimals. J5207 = 0.04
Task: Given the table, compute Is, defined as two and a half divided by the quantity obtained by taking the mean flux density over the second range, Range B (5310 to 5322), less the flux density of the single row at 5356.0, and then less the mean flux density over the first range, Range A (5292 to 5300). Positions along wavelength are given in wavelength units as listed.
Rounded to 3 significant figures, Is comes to -0.132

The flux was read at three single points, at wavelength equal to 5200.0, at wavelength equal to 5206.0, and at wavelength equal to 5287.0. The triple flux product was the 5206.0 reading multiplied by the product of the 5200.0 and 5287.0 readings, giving 6396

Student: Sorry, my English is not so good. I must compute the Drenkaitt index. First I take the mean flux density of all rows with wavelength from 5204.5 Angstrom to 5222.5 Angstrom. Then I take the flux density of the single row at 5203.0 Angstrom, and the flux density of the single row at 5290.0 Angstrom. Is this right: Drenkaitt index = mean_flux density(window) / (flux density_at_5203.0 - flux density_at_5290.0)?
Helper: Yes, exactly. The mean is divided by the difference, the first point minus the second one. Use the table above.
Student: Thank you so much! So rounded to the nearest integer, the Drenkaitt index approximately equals -28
